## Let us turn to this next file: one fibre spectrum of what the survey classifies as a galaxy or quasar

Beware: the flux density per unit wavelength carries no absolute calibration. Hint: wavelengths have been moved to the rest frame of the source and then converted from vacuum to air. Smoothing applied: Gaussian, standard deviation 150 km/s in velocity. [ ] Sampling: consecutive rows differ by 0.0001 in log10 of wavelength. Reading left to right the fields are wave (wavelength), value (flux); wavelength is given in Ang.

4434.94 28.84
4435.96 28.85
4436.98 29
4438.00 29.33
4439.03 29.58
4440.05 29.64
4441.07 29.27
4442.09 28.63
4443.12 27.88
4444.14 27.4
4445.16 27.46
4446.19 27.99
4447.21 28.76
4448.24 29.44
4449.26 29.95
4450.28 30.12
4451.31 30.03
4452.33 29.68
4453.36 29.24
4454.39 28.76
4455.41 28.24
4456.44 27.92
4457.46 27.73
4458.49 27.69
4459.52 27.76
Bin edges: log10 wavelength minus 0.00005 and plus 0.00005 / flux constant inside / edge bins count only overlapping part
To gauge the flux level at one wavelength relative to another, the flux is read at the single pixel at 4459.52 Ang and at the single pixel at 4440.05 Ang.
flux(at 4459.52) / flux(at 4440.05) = 0.94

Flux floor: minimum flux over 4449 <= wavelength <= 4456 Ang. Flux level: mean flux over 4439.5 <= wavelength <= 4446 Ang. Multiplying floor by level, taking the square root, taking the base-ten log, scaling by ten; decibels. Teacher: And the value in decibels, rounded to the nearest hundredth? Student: 14.52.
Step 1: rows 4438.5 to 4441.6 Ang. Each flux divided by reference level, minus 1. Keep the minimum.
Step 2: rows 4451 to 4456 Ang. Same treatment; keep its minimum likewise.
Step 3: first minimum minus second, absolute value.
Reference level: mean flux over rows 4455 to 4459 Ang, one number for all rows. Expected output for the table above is 0.037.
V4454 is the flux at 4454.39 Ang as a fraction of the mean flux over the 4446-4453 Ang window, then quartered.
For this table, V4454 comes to 0.244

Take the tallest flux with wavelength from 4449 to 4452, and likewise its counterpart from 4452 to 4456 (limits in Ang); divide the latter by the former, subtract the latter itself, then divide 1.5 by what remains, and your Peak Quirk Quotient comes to -0.0523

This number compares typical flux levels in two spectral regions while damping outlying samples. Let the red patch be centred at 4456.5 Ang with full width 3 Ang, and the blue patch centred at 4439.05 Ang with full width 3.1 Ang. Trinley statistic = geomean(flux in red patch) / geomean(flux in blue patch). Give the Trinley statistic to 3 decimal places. 0.947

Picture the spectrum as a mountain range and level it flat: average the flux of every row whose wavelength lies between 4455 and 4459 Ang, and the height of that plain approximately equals 27.9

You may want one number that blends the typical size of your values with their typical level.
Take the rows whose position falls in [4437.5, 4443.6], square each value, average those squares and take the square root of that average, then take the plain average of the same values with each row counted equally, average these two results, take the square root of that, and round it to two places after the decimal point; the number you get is 5.39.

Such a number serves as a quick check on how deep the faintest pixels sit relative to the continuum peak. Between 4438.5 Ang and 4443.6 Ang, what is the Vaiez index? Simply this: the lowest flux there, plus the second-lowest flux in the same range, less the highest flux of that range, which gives 26.9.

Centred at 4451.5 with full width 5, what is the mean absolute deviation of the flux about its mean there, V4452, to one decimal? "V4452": 0.3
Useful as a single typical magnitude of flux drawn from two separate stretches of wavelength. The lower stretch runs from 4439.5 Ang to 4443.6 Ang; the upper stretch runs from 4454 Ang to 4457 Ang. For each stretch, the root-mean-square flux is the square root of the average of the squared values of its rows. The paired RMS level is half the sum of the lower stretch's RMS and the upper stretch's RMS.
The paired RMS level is 28.6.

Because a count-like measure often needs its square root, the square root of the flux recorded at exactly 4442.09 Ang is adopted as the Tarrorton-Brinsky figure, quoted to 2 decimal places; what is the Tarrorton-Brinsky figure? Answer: 5.35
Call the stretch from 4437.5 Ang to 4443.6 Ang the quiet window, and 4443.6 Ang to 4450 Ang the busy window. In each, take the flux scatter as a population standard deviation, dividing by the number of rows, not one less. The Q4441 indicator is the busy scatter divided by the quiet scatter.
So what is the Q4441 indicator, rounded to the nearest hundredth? 1.56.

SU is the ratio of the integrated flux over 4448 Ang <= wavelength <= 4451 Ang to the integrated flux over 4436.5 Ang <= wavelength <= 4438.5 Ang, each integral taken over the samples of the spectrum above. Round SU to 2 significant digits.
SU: 1.5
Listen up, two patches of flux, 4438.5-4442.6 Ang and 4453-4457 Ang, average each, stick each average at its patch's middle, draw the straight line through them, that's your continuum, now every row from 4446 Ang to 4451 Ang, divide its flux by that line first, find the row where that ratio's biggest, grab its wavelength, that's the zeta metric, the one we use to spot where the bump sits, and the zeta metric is 4450.28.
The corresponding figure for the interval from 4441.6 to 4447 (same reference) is 4442.09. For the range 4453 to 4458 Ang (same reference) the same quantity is 4453.36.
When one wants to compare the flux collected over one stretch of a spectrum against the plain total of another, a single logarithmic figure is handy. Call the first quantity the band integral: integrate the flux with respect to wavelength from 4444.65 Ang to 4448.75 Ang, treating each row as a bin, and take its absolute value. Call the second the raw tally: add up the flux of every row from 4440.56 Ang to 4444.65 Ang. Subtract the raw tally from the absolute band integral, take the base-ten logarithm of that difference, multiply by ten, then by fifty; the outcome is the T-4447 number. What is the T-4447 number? 252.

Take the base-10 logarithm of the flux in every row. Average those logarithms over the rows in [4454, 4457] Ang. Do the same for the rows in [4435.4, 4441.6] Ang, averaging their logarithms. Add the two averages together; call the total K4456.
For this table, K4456 2.92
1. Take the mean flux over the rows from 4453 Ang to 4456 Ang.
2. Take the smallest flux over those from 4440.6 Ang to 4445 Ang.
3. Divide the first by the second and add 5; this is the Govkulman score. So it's 6.05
